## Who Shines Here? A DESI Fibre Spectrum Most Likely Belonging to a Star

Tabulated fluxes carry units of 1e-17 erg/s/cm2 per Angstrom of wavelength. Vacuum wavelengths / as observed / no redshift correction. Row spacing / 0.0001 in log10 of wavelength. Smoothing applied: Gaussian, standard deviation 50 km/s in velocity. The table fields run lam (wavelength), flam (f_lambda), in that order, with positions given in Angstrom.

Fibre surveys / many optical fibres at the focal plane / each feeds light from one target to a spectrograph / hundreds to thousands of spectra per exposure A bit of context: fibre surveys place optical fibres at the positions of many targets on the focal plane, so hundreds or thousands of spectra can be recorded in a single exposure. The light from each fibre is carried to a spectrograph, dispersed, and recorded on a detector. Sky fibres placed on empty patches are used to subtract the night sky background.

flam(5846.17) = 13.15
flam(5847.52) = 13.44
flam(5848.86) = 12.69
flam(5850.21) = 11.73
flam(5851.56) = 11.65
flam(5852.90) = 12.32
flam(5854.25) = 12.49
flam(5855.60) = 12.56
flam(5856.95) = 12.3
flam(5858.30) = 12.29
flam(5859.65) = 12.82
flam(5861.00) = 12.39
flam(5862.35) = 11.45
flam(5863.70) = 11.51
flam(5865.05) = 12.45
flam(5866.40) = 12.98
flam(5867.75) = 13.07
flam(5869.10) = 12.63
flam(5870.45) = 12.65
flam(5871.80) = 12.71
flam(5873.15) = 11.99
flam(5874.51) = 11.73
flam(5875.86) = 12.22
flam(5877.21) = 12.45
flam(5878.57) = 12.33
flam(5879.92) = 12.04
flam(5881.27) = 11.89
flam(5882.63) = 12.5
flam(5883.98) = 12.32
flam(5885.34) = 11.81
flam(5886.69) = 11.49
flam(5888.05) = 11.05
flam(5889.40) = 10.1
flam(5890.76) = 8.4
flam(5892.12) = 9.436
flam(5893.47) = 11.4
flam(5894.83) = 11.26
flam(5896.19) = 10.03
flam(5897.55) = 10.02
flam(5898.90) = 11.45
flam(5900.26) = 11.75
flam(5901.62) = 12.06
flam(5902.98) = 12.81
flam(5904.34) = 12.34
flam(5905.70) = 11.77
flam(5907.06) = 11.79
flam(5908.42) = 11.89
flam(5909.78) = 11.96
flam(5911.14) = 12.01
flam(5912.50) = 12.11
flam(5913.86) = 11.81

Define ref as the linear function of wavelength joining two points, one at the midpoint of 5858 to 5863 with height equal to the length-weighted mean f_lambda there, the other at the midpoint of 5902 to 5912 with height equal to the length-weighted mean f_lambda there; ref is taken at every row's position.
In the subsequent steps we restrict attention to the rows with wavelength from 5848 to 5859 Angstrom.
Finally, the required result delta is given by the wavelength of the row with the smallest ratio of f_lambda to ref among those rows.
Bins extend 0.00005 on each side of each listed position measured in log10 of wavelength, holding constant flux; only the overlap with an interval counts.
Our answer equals 5851.56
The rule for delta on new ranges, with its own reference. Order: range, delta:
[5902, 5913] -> 5905.70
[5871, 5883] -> 5874.51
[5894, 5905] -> 5897.55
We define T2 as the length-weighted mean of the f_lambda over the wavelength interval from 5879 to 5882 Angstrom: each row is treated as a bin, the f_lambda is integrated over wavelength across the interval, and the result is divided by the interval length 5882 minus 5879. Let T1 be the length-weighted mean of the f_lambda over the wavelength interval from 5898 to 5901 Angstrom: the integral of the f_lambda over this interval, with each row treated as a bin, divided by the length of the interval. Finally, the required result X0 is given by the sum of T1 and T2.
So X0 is 23.5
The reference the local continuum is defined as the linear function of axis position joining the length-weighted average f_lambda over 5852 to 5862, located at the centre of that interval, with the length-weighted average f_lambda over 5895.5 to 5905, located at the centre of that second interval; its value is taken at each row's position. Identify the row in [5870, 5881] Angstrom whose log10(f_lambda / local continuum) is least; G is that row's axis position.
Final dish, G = 5874.51 Angstrom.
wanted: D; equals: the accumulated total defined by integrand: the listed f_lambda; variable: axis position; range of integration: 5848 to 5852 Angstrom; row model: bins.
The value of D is 48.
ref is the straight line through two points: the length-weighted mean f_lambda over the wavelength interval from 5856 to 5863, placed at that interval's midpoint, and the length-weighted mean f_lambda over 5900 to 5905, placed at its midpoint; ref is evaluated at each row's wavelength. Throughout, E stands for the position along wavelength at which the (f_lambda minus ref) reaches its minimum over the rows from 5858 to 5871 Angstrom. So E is 5862.35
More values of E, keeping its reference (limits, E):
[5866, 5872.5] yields 5869.10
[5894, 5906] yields 5897.55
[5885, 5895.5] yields 5890.76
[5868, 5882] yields 5874.51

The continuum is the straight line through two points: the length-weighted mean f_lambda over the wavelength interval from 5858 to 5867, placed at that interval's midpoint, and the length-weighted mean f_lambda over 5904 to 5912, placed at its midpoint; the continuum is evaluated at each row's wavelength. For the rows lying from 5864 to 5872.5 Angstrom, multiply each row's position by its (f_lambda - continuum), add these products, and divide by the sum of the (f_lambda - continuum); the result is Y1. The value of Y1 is 5868.5 Angstrom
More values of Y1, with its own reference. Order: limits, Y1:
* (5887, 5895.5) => 5891.0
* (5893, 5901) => 5896.6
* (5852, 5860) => 5857.7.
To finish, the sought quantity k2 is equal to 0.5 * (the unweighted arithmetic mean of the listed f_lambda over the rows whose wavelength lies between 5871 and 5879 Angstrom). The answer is 6.12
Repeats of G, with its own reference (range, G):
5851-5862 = 5851.56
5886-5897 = 5890.76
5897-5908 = 5897.55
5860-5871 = 5862.35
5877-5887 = 5886.69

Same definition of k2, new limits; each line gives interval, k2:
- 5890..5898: 5.05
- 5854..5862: 6.24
